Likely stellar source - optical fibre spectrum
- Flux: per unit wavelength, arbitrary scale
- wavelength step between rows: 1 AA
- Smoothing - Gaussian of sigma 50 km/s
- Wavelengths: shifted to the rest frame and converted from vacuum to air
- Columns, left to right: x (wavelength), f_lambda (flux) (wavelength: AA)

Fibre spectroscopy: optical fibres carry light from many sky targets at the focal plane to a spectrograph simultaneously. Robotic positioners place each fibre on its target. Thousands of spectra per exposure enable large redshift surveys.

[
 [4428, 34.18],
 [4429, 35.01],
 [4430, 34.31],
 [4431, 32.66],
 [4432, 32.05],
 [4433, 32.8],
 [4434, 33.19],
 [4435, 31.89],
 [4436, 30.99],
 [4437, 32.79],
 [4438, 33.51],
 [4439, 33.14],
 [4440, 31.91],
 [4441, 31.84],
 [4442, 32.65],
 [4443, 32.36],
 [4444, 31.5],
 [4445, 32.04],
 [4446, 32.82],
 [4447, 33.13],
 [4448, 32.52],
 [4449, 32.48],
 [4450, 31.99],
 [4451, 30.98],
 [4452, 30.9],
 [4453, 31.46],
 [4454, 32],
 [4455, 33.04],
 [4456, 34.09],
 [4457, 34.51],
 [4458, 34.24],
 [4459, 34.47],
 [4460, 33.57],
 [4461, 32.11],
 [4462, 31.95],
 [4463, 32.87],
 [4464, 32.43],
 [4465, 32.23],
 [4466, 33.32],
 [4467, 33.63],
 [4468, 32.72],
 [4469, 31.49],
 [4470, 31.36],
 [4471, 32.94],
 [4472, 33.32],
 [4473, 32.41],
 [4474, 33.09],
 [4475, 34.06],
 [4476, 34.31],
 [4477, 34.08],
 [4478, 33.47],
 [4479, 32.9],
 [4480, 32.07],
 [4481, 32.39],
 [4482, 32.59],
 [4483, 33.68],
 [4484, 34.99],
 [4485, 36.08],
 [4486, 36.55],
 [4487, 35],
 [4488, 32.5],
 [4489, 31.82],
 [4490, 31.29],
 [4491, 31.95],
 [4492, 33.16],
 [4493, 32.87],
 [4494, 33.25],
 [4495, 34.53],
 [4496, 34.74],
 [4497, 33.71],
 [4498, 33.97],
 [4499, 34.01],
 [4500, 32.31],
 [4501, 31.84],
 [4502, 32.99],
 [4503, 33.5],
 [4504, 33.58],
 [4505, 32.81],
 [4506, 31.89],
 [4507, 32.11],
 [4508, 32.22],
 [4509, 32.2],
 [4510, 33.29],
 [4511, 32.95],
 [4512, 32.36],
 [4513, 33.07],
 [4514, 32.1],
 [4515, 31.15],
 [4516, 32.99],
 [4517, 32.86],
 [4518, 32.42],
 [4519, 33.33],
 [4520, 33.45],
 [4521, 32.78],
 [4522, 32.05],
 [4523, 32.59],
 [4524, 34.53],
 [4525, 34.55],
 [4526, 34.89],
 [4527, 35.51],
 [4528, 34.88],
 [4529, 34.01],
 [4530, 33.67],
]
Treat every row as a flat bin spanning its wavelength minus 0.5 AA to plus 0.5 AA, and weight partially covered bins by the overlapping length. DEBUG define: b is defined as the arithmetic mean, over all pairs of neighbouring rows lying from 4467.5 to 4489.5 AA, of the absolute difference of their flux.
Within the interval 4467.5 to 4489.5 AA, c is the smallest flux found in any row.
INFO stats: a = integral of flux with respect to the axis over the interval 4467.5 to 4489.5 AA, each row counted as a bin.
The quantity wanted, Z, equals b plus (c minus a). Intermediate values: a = 734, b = 0.84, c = 31.36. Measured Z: -702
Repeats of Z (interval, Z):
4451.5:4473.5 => -689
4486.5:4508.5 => -694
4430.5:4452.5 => -679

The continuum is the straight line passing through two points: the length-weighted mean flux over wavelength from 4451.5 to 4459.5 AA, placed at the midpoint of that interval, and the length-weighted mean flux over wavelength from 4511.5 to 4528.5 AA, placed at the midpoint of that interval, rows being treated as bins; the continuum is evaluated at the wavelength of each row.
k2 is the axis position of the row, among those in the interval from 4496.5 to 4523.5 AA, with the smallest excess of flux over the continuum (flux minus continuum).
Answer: 4515 AA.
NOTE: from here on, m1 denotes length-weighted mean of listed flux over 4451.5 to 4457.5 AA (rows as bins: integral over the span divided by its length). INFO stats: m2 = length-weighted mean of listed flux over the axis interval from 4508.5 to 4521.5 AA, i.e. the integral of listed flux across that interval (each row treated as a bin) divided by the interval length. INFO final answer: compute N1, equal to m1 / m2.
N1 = 1.00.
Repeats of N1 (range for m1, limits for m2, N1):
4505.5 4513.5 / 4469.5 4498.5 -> 0.97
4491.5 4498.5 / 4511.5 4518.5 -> 1.04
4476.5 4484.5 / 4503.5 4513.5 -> 1.02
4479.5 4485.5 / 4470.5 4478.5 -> 1.01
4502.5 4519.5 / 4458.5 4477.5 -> 0.99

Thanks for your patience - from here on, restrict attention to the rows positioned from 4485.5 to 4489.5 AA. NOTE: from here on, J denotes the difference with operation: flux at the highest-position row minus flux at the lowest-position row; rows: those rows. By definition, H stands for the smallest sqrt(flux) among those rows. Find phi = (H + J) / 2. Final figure 0.5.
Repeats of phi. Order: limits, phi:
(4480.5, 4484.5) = 4.1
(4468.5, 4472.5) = 3.7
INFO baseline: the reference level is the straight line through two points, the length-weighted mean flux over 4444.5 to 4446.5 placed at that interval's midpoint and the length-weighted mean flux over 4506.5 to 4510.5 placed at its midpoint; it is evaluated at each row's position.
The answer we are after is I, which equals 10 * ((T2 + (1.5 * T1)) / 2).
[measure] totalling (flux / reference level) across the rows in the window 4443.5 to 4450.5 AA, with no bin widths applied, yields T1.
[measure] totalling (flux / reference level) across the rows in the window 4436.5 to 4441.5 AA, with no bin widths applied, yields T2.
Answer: 78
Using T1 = 7.0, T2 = 5.0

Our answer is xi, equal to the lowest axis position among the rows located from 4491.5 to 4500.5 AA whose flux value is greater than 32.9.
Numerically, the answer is 4492 AA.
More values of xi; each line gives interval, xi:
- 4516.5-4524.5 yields 4519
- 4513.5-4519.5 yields 4516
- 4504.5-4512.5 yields 4510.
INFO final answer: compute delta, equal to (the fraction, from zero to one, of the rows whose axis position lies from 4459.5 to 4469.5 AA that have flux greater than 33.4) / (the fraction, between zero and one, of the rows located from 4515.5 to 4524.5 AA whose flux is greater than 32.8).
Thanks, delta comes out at 0.36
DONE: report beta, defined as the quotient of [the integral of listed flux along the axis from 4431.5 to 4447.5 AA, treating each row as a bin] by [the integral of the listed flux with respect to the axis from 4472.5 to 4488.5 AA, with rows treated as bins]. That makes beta 0.96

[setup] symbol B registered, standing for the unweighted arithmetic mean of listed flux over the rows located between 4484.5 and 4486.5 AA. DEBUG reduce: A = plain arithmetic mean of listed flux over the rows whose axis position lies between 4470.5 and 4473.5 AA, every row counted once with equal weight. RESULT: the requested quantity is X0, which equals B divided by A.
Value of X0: 1.10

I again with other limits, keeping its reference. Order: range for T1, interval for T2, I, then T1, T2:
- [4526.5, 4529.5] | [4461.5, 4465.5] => 44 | 3.2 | 4.0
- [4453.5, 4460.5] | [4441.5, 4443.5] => 65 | 7.3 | 2.0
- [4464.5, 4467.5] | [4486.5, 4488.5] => 33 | 3.1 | 2.1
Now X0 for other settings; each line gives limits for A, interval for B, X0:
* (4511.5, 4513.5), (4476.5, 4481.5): 1.01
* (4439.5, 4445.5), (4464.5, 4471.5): 1.01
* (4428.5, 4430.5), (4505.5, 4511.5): 0.94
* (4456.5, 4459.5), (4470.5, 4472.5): 0.96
